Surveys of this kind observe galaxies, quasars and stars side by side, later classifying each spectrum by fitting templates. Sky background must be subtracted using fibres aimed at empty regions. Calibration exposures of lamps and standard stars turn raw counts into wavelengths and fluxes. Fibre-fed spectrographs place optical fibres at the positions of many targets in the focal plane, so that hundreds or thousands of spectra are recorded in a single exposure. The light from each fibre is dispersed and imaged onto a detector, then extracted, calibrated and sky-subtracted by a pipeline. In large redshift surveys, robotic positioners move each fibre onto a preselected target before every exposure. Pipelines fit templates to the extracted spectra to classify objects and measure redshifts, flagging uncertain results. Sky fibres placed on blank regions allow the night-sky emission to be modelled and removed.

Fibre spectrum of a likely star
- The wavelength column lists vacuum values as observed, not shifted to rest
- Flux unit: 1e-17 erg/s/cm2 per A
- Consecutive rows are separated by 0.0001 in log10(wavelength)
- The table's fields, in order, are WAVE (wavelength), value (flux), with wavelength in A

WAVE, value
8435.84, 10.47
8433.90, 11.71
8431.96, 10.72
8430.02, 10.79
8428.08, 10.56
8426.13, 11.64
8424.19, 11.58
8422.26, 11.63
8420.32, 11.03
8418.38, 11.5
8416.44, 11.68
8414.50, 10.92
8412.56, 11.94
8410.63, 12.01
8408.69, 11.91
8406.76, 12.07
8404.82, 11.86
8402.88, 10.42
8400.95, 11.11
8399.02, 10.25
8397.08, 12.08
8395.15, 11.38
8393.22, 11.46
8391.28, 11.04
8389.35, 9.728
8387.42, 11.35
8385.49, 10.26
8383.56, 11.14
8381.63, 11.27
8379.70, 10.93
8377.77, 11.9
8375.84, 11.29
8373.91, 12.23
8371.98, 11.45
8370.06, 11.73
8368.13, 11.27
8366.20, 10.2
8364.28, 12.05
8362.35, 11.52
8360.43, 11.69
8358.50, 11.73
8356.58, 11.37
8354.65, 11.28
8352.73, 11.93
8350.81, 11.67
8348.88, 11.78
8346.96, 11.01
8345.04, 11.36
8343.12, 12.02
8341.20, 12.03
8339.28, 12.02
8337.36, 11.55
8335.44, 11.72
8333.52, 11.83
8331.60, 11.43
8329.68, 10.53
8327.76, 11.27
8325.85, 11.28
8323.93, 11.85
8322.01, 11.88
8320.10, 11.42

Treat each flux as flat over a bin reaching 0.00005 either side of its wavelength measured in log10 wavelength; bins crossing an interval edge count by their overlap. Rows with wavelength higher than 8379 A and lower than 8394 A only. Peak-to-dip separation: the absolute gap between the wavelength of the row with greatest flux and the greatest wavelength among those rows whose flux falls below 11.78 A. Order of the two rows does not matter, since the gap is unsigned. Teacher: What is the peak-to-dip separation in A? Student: 0.0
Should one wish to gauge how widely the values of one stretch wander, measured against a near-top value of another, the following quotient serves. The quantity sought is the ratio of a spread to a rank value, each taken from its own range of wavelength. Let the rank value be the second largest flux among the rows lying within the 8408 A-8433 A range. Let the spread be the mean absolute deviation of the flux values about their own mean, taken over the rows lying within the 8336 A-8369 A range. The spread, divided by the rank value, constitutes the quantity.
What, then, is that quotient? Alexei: 0.029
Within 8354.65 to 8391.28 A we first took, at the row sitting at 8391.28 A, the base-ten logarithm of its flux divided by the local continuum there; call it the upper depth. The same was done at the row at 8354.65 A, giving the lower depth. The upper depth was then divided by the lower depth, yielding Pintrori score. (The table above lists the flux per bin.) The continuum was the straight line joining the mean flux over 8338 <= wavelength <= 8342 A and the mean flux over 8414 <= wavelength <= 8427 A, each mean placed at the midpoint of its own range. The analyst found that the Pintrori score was 1.0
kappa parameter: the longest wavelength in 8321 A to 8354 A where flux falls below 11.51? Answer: 8346.96 A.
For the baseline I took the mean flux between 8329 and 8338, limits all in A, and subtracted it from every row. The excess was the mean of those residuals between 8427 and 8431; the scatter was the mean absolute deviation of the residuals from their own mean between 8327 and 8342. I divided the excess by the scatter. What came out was -2.1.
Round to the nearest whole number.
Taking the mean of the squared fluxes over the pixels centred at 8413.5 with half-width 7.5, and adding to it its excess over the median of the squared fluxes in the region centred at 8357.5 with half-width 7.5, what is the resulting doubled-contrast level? 135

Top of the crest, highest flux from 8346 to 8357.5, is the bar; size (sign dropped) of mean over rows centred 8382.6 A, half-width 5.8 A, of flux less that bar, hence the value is 0.79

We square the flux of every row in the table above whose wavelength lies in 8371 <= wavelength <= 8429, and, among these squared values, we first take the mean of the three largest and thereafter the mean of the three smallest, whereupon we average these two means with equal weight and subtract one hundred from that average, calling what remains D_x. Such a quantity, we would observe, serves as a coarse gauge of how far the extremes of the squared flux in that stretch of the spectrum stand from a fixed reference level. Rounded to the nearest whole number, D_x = 24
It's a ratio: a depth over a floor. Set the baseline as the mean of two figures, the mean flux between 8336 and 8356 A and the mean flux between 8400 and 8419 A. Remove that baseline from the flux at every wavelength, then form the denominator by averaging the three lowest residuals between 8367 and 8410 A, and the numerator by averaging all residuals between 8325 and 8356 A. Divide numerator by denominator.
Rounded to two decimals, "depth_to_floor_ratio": 0.04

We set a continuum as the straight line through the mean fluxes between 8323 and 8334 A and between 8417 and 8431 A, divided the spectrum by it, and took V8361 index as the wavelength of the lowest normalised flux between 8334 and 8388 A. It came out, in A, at 8366.20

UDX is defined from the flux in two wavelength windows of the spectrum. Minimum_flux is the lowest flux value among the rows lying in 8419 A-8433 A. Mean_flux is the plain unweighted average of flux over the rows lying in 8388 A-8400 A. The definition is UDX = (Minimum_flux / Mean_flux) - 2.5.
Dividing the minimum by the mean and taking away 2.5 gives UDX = -1.54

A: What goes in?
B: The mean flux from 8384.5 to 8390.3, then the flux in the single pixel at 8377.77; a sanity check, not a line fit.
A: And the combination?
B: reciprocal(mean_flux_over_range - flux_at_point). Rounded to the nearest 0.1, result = -0.7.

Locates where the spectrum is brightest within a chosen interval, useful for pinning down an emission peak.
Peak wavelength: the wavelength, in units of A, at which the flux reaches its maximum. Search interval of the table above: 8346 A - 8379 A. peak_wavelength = 8373.91 A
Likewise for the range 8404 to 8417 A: 8406.76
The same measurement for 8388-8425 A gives 8397.08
